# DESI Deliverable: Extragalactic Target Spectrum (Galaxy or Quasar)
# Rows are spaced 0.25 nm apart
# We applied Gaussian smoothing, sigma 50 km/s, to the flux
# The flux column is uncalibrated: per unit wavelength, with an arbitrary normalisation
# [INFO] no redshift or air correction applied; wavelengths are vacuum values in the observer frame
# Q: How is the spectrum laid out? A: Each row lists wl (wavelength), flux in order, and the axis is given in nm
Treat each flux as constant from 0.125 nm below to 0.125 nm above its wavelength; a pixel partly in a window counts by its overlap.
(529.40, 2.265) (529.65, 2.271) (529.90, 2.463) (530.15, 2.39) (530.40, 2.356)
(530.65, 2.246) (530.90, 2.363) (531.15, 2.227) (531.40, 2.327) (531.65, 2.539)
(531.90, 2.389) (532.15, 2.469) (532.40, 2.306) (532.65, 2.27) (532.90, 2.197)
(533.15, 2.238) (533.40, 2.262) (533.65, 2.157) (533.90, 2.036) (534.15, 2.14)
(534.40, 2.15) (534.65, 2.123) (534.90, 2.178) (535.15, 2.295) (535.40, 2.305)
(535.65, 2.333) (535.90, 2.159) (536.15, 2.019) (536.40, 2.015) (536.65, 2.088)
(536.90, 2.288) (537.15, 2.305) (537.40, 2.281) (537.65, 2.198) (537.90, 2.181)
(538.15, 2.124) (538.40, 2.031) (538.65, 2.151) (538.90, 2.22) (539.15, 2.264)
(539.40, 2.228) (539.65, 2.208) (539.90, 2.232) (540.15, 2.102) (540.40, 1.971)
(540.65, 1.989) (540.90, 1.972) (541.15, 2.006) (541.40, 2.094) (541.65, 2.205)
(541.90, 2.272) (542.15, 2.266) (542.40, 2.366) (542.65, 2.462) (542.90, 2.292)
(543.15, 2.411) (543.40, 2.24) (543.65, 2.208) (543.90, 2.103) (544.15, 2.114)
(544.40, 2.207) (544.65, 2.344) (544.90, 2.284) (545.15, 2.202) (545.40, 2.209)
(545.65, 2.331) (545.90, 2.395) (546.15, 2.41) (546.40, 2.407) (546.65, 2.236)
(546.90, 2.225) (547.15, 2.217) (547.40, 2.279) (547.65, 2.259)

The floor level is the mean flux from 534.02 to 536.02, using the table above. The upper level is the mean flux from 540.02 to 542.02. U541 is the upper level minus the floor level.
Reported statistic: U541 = -0.13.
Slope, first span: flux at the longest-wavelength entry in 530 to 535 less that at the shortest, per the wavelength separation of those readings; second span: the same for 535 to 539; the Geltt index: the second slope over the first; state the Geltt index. 0.4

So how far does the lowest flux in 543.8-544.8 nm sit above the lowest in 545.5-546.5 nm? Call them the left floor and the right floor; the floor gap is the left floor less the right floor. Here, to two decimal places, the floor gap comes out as -0.23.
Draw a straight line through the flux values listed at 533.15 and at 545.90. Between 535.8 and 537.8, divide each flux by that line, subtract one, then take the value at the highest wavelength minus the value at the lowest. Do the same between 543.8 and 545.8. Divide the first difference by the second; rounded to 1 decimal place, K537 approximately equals 0.1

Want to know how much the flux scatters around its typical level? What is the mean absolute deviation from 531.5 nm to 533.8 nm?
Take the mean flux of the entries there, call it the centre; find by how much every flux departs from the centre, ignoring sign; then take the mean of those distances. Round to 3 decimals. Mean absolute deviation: 0.101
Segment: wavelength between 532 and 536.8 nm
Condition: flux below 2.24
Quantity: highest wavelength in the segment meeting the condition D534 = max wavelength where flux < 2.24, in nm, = 536.65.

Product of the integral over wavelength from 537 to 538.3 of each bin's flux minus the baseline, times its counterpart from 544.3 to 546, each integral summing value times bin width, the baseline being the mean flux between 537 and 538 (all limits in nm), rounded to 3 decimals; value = -0.002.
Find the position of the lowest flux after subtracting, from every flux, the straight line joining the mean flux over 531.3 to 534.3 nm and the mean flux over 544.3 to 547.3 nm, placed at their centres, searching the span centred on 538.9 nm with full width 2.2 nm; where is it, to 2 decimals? 538.40 nm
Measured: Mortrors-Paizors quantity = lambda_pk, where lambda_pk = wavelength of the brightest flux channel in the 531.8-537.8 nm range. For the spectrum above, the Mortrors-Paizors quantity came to 532.15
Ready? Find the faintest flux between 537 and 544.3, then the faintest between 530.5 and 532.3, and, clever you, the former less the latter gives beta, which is -0.26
